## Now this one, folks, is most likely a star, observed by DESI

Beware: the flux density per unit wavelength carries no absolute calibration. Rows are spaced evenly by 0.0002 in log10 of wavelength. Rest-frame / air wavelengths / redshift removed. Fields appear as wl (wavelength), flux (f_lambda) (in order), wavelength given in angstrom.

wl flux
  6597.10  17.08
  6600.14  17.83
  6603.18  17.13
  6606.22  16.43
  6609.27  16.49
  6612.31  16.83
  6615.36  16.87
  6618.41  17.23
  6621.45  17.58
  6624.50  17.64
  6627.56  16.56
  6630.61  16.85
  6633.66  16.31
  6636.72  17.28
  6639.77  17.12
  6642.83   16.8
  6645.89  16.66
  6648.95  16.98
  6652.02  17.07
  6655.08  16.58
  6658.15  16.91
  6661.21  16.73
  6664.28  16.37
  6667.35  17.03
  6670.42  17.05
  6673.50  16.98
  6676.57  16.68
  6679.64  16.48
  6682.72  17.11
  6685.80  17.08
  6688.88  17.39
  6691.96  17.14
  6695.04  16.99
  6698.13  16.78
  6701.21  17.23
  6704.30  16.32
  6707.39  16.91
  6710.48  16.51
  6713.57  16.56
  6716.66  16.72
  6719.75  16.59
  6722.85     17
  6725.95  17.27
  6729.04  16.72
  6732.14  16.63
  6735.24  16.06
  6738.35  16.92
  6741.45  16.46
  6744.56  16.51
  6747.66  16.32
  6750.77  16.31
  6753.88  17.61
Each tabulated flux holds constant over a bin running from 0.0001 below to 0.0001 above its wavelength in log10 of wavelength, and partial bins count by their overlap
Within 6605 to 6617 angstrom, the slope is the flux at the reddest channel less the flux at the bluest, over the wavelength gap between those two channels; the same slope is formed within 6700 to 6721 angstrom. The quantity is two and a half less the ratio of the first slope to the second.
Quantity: 3.9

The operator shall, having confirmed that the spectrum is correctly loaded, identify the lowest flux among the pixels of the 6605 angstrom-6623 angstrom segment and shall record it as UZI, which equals 16.43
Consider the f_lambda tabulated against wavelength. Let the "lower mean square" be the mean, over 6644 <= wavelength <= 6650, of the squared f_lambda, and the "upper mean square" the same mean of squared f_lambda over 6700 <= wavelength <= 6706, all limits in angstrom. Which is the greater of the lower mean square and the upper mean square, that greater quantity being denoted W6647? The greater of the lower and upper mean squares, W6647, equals 283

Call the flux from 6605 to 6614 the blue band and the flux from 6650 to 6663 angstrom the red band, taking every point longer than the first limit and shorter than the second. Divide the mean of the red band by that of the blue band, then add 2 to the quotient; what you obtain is 3.014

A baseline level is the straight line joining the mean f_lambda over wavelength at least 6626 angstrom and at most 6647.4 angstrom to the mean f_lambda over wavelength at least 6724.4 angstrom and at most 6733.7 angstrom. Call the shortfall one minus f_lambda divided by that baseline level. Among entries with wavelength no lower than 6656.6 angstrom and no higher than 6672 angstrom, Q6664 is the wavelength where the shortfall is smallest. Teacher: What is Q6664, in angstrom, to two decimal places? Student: 6670.42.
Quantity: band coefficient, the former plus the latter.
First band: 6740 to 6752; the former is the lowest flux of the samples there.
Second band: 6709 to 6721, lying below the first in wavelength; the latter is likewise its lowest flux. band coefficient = 32.8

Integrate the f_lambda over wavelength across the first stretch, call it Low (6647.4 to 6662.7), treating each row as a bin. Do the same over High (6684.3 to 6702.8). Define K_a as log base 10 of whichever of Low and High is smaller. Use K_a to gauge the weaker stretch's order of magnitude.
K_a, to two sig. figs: 2.4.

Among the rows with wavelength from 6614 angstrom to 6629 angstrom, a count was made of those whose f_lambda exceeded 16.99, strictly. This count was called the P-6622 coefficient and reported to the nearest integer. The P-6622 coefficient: 3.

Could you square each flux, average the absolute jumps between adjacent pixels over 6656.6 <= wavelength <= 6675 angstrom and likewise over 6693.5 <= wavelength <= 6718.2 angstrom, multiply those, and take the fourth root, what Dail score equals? 3.3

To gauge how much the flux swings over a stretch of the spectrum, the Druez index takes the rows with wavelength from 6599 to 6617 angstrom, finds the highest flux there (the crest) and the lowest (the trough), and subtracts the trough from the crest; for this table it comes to 1.40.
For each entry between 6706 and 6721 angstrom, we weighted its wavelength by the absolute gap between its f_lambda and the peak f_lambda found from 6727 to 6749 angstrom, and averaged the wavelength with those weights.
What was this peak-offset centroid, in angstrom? 6714.6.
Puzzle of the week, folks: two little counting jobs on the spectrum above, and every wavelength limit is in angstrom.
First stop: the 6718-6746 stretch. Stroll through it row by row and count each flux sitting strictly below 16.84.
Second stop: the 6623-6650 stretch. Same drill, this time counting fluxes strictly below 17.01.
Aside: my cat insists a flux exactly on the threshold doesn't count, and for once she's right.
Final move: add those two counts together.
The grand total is 12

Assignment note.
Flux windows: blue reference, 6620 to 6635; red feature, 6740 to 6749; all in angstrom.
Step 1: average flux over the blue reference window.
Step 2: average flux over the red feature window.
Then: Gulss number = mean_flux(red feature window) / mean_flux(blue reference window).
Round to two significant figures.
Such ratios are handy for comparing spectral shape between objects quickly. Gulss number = 0.97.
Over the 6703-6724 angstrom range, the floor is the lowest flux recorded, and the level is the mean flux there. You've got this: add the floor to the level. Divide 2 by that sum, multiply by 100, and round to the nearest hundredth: 6.06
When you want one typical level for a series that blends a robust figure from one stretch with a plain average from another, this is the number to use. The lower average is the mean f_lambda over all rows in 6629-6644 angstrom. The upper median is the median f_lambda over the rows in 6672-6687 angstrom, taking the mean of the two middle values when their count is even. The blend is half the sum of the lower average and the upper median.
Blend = 16.9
